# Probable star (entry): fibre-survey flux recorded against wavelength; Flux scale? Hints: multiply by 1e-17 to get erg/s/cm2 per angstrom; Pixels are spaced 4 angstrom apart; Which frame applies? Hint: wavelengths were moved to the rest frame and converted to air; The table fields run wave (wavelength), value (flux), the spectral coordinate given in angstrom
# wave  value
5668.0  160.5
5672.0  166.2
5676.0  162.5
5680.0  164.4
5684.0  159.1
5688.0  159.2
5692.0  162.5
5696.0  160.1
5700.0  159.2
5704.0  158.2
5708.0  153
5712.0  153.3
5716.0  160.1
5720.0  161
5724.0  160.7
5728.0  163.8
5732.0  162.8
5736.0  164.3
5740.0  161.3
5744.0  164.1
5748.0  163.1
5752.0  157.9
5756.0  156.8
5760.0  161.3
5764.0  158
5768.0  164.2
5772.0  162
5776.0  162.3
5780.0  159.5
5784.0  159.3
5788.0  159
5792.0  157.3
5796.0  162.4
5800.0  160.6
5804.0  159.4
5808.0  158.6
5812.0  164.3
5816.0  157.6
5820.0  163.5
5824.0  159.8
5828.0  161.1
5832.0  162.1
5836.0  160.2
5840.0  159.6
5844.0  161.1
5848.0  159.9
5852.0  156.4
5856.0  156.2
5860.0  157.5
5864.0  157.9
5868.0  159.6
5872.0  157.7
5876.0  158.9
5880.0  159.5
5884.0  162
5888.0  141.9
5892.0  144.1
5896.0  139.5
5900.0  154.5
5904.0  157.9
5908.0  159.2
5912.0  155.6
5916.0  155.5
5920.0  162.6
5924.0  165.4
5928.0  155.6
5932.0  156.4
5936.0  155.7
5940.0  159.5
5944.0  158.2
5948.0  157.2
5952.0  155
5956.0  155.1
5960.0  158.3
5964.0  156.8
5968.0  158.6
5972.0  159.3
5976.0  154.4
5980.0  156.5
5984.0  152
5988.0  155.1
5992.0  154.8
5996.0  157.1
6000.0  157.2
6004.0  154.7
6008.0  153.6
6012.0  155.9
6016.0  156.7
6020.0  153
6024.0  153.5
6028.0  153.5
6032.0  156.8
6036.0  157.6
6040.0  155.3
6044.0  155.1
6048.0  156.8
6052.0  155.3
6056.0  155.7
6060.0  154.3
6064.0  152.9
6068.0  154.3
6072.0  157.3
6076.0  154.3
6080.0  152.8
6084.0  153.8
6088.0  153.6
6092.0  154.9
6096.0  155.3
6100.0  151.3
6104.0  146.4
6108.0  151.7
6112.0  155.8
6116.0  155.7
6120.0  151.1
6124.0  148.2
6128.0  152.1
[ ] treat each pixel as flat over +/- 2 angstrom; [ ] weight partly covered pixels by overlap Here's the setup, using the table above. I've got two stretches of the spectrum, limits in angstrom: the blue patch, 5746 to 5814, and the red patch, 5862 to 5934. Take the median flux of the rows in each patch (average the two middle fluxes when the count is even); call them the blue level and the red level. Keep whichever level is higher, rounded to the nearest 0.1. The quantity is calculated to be 159.5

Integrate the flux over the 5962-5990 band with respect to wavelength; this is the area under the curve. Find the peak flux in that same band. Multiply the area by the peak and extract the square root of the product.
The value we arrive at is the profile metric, 834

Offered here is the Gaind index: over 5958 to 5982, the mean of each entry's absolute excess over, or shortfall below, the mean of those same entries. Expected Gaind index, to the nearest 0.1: 1.4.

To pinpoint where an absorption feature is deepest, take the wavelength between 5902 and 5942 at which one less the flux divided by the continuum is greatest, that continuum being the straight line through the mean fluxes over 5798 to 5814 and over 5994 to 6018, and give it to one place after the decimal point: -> 5916.0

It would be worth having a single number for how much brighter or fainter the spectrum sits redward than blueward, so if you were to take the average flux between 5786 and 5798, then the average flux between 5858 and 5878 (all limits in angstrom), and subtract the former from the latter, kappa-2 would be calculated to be -1.2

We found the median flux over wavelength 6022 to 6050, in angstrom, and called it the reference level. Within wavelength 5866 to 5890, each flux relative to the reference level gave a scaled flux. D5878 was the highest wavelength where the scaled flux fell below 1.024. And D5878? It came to 5888.0 angstrom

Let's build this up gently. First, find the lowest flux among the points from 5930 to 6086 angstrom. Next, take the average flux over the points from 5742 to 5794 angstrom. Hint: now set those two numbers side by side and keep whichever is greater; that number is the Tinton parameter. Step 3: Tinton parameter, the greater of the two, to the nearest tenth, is 160.4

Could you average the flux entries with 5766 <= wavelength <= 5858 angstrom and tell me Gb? 160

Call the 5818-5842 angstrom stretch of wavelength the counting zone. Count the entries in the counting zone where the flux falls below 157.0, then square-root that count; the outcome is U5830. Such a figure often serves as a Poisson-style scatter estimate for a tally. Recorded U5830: 0.0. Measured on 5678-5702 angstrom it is 0.0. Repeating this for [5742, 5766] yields 1.0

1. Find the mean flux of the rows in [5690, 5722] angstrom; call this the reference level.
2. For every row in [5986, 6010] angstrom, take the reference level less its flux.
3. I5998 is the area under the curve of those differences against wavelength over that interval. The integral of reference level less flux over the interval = 72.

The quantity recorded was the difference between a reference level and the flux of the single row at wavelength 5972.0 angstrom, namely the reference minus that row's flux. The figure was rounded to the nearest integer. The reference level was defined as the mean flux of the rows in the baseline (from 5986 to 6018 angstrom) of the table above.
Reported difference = -4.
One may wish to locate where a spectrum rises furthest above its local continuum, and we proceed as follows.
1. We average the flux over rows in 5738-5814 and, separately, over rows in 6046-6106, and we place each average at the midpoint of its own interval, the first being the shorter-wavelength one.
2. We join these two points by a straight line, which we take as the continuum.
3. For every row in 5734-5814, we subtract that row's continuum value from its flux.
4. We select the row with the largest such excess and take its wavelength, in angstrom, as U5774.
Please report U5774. 5812.0 angstrom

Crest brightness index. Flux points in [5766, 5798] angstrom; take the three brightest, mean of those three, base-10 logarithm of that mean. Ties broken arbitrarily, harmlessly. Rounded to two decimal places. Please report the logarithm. 2.21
